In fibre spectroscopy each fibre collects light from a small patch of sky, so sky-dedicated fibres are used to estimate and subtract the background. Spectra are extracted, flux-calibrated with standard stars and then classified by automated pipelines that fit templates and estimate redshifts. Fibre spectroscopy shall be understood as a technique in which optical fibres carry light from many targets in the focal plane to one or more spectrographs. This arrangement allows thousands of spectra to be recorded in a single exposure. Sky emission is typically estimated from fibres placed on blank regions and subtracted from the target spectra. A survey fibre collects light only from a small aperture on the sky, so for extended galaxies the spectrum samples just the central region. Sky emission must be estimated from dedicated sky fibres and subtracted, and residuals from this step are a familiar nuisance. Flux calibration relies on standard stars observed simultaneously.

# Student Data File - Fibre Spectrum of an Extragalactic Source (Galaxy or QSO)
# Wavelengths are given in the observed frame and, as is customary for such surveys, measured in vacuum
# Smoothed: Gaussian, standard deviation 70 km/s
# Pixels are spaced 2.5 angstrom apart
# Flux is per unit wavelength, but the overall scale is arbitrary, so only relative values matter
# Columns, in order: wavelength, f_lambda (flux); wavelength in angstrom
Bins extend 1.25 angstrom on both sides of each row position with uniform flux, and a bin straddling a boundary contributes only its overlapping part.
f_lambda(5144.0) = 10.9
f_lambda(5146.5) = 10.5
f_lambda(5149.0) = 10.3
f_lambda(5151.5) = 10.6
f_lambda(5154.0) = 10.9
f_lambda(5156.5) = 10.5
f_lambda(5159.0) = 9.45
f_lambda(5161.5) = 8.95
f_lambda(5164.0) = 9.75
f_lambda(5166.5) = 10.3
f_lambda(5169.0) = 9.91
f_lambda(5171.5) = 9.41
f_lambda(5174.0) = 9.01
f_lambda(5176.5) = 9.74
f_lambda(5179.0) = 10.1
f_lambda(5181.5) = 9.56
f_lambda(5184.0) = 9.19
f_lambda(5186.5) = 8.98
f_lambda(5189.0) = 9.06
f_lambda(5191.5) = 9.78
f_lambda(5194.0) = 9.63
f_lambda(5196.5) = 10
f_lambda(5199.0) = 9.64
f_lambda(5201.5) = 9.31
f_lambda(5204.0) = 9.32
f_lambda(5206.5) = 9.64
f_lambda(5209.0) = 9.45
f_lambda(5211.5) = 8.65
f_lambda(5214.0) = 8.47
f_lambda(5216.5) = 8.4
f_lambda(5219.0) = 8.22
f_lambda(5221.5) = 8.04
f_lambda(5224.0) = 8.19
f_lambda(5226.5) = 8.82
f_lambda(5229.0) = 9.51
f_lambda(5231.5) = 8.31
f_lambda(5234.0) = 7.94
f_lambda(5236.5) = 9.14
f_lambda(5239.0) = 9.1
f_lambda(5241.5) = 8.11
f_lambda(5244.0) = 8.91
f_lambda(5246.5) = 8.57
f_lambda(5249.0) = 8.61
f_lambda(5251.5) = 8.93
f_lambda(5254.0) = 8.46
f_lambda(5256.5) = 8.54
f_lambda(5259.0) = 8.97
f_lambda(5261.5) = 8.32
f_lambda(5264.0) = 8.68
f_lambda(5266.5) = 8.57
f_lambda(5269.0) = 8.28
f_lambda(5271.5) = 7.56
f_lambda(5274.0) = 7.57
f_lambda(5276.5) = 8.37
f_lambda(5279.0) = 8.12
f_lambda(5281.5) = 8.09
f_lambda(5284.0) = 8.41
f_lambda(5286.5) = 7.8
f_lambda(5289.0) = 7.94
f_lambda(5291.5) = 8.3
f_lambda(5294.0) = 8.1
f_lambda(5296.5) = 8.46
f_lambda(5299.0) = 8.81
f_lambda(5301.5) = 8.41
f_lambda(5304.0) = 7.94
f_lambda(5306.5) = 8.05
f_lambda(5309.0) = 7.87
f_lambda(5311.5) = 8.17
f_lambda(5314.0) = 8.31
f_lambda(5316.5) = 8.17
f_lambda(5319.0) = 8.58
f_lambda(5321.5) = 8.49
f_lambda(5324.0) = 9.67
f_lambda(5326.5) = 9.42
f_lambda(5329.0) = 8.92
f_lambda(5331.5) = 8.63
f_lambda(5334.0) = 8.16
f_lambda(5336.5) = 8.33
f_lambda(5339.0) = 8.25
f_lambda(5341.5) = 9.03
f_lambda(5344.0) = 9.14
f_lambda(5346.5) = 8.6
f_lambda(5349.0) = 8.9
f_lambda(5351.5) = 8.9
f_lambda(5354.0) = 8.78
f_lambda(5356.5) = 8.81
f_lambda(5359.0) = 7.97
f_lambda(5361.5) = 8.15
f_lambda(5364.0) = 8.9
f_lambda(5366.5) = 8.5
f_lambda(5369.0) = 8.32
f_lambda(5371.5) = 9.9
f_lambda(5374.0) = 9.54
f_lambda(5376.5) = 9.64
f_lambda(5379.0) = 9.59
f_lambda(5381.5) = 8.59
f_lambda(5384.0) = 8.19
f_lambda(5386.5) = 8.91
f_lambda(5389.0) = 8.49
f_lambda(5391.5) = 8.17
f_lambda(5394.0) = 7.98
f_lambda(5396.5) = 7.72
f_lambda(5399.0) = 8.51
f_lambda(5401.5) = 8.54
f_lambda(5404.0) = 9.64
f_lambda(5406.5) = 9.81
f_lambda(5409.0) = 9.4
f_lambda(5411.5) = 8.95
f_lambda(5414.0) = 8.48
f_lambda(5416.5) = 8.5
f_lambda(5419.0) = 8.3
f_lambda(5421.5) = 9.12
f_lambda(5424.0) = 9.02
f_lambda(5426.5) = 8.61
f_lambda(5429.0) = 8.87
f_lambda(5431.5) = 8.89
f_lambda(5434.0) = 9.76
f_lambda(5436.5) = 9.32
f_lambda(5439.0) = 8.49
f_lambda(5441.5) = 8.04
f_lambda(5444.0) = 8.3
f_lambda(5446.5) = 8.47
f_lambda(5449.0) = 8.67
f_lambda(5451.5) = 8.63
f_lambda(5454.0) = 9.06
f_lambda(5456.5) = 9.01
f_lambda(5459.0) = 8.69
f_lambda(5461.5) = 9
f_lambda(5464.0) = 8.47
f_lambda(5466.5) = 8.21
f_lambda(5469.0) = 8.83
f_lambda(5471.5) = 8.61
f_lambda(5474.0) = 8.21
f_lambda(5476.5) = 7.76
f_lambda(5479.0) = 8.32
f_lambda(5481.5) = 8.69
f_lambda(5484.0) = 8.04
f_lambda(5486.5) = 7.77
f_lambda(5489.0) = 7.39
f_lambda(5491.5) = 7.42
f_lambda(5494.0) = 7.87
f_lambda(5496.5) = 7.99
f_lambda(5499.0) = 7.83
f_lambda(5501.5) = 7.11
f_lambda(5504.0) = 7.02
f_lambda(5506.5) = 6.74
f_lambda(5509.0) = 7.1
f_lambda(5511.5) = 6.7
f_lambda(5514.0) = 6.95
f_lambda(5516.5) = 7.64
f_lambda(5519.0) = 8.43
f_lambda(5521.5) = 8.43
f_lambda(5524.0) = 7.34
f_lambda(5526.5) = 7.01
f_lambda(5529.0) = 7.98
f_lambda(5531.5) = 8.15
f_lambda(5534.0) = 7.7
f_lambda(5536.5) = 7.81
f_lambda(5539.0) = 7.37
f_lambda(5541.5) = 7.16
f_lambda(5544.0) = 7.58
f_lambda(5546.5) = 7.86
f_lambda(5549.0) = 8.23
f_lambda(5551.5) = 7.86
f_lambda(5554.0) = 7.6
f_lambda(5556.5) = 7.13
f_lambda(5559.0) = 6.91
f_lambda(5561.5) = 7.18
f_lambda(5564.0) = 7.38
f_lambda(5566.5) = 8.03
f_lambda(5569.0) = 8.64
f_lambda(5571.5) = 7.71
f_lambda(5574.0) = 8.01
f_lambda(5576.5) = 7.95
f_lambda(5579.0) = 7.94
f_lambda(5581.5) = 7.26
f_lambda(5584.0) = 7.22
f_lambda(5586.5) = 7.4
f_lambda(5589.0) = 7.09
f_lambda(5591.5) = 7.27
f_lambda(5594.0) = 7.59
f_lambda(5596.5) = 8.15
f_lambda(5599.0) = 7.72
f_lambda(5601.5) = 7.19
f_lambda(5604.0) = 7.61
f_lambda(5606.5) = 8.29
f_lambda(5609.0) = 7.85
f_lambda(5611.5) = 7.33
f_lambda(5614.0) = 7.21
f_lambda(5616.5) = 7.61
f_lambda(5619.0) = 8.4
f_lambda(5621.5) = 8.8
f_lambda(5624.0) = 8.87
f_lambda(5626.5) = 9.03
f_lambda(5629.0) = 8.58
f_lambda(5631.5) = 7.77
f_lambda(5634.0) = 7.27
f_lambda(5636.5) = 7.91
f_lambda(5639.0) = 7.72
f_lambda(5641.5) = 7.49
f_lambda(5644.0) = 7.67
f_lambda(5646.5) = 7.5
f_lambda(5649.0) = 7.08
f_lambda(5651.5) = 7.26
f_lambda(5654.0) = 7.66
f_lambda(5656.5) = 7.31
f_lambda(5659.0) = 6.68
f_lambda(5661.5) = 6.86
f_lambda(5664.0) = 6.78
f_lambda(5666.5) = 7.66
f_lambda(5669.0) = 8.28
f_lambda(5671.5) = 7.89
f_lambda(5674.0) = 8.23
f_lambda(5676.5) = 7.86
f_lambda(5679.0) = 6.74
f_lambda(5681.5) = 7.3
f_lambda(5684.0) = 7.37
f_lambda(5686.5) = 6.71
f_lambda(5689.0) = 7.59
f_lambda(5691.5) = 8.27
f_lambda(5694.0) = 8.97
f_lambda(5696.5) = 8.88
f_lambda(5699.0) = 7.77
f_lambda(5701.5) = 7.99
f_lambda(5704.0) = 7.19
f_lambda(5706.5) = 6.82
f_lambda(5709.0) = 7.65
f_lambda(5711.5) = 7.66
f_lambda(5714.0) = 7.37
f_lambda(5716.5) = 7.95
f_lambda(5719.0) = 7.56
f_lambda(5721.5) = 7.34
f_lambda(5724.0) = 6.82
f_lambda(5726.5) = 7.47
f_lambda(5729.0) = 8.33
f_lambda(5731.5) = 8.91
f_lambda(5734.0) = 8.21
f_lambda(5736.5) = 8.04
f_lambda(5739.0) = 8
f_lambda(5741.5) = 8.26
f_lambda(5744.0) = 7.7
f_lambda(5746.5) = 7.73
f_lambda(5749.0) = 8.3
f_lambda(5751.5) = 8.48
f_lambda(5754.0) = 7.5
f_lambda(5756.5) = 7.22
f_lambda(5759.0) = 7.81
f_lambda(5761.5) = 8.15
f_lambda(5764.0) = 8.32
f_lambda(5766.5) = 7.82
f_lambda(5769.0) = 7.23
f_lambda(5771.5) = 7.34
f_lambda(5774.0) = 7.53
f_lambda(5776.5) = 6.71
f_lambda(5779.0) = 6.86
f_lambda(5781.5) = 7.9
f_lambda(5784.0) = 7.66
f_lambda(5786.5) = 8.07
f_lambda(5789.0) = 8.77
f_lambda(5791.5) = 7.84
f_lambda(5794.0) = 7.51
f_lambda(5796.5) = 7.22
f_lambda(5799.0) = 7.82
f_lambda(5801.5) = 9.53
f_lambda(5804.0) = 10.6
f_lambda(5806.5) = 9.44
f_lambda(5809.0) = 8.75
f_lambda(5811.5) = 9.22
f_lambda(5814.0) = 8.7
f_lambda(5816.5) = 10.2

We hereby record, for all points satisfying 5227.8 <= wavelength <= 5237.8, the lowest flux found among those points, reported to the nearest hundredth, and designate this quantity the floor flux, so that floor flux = 7.94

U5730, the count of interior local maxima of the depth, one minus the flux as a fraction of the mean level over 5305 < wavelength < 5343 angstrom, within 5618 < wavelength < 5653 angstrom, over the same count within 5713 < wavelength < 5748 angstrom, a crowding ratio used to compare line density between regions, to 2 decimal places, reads 1.00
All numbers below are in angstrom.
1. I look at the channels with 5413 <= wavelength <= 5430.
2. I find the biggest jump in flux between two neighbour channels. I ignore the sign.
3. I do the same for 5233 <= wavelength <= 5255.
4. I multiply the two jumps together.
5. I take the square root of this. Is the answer 0.992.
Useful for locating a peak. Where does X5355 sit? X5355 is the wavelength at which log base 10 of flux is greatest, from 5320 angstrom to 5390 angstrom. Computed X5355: 5371.5 angstrom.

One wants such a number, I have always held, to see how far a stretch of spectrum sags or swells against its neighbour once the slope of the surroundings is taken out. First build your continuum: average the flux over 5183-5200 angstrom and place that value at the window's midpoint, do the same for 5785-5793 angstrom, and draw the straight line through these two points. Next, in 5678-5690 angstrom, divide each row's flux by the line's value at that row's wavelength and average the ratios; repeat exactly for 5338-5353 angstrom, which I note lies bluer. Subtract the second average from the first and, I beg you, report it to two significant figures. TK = -0.12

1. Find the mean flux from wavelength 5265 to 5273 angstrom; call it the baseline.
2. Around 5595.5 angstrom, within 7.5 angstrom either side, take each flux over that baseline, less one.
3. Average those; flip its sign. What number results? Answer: 0.08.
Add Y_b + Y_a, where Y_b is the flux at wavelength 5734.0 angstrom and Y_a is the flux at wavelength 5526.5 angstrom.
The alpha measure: 15.2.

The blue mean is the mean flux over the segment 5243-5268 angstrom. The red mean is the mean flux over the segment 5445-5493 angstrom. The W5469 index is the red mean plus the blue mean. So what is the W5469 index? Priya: 17.0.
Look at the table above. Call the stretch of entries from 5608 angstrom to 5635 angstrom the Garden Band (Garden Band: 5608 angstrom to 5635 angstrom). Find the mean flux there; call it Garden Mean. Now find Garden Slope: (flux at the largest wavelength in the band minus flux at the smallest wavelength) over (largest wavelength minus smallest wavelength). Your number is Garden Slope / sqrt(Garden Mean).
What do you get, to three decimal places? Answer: -0.008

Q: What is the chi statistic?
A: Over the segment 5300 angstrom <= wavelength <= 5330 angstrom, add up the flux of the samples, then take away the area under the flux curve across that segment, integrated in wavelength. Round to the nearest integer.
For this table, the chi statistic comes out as -153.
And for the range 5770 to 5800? -137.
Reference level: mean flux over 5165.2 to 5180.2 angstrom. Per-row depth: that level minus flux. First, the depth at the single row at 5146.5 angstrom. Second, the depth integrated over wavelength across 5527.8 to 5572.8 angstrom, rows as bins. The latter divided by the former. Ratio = -123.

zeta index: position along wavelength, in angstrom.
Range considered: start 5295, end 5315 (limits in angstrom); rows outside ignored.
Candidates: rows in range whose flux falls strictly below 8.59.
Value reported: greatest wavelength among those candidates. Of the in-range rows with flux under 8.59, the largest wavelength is 5314.0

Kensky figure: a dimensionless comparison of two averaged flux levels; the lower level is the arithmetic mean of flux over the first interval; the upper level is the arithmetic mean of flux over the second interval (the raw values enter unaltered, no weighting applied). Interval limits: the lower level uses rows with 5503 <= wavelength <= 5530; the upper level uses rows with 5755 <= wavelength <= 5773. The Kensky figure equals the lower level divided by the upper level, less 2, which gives -1.039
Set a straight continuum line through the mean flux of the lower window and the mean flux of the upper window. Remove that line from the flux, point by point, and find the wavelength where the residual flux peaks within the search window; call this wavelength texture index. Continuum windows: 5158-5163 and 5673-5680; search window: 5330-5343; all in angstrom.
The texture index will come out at 5341.5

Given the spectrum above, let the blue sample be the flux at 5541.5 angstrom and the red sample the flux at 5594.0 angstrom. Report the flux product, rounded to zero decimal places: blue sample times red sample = 54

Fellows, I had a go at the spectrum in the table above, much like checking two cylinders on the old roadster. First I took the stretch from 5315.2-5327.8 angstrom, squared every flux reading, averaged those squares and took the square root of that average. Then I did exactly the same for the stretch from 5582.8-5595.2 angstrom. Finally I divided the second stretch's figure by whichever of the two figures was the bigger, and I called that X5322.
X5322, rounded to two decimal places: 0.82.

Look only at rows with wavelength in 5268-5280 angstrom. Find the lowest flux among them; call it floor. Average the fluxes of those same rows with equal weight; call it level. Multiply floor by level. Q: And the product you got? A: 60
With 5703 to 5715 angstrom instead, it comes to 50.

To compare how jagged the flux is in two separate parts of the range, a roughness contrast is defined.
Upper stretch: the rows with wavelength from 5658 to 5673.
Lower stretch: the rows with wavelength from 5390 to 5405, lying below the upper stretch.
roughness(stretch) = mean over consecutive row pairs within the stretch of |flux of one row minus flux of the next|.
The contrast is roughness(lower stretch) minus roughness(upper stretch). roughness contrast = 0.04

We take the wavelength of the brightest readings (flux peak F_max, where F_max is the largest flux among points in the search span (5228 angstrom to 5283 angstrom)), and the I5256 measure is 5229.0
